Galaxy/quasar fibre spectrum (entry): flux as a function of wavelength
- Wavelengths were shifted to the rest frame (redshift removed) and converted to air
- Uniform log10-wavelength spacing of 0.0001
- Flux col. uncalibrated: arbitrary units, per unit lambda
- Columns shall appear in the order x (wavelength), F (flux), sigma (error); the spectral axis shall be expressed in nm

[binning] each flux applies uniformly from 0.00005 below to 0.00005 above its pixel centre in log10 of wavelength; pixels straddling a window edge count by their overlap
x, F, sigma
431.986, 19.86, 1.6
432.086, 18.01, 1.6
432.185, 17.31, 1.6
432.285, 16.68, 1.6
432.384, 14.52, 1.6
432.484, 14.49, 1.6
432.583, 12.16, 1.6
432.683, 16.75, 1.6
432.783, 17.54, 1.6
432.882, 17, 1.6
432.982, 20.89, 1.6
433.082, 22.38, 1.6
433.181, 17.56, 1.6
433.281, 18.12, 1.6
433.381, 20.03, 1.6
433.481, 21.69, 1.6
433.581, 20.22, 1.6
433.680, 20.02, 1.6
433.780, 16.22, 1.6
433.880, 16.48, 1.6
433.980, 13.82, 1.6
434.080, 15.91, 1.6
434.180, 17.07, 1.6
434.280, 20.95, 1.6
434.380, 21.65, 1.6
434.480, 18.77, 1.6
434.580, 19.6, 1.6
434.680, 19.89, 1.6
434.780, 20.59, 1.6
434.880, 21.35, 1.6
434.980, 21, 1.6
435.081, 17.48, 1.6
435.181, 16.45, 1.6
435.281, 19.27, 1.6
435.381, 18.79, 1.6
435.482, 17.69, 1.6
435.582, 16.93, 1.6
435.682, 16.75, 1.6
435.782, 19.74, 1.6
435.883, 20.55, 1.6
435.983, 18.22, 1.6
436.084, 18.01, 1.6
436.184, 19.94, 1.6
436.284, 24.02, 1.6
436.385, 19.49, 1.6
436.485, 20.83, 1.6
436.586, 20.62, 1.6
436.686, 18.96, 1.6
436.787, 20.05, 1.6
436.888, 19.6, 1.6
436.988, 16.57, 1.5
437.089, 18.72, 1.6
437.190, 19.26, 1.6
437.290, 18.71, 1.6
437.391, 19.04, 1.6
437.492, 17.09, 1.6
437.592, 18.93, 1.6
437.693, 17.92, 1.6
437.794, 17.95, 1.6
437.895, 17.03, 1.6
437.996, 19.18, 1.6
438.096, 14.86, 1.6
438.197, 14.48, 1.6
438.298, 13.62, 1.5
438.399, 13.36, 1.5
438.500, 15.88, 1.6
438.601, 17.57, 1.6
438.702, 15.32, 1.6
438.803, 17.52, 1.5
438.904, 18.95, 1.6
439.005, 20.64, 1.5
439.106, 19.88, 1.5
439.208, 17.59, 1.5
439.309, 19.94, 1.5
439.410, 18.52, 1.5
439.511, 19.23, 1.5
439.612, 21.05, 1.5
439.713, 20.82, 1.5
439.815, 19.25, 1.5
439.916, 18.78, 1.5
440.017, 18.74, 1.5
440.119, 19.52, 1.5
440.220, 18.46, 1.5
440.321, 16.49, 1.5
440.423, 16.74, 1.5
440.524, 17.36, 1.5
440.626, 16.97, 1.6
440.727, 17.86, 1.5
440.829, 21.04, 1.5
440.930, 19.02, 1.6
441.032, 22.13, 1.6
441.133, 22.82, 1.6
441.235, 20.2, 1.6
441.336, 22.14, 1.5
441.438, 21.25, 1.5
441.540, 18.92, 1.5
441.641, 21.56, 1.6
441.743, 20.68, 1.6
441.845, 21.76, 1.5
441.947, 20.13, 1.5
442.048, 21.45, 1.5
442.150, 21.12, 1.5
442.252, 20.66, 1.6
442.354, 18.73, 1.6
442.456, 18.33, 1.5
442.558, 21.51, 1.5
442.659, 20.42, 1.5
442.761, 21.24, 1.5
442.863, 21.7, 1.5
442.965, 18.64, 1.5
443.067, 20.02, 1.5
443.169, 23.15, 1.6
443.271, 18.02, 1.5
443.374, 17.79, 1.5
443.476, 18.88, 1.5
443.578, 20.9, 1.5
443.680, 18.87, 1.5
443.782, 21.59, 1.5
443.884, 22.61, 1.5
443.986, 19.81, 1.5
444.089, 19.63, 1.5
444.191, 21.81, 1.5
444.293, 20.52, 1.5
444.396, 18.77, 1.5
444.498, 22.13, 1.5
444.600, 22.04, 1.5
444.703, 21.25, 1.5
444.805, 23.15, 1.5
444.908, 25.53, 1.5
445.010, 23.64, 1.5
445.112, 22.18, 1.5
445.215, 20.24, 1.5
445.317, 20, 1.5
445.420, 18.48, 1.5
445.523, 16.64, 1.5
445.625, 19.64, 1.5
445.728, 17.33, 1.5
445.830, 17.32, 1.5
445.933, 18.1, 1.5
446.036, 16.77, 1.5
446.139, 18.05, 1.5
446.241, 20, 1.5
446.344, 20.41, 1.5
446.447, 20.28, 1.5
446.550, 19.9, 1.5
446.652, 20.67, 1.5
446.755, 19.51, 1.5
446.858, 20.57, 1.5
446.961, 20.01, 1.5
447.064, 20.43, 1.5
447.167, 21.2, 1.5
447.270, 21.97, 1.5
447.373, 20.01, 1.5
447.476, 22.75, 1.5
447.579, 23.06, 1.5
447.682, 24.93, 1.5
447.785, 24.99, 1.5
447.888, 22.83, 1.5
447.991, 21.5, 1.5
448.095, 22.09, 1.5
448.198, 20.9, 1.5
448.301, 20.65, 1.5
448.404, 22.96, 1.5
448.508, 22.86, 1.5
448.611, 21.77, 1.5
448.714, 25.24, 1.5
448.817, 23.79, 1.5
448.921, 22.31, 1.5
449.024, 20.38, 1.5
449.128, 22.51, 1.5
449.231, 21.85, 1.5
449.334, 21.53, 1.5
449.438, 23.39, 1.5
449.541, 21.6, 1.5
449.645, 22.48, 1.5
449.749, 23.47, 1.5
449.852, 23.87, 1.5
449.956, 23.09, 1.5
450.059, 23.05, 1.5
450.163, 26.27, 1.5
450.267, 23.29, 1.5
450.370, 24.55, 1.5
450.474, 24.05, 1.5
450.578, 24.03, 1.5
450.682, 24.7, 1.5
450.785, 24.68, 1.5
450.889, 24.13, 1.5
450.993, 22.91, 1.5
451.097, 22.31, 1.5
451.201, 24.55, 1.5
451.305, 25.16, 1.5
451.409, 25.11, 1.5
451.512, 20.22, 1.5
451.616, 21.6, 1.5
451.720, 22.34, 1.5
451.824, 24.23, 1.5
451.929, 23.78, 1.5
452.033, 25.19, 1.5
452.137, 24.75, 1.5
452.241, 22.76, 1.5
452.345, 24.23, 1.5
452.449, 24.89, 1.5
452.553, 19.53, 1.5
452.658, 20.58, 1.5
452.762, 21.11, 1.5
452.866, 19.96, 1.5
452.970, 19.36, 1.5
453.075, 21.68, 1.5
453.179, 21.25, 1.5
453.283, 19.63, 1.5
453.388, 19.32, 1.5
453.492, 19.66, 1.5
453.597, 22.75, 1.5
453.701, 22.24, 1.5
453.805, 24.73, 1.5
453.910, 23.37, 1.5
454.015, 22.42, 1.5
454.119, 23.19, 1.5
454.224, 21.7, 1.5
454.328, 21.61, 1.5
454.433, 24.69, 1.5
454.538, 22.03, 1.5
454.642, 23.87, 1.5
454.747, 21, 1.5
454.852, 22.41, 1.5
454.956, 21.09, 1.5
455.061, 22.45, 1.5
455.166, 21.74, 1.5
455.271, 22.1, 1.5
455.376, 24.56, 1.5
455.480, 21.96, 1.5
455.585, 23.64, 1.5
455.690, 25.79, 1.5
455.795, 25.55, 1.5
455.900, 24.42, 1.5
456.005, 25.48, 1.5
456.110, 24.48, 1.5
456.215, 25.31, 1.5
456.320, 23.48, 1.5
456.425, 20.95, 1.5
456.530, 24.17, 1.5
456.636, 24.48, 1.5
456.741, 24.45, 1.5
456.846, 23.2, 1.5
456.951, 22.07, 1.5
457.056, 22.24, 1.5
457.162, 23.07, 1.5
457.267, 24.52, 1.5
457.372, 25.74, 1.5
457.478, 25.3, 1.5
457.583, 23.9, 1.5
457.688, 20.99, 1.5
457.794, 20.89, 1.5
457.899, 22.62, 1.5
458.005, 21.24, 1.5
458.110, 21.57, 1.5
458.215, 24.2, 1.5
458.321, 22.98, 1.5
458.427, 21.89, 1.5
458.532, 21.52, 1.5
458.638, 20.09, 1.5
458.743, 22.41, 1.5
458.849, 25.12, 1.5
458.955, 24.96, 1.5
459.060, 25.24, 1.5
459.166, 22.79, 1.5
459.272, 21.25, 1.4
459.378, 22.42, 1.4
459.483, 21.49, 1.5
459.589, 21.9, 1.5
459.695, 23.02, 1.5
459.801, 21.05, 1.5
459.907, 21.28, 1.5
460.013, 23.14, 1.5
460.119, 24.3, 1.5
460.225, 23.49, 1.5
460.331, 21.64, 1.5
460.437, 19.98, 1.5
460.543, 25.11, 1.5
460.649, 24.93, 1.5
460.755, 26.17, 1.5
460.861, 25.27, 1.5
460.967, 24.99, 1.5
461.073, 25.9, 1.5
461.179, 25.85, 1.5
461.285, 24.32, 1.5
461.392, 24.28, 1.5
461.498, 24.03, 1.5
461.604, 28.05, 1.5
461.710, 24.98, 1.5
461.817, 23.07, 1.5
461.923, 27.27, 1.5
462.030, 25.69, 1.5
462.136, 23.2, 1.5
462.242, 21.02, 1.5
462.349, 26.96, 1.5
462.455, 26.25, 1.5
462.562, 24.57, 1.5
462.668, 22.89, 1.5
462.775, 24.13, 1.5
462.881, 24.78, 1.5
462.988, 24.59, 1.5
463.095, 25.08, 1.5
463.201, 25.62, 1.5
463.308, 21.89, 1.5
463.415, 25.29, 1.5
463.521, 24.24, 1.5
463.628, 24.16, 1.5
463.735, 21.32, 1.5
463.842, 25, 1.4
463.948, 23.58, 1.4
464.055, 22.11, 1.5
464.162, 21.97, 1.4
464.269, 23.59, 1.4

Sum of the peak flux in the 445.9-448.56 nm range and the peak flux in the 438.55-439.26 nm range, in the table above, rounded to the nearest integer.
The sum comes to 46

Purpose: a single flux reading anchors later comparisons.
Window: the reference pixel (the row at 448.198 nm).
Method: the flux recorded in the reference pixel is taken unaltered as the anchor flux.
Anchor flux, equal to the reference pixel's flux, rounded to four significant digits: 20.90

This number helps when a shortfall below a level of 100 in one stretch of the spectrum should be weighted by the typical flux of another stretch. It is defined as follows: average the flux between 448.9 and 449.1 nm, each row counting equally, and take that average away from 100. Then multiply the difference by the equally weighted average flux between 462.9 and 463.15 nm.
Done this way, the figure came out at 1953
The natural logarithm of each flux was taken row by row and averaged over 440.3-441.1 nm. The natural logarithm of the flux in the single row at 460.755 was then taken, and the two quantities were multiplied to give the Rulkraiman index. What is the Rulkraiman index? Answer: 9.5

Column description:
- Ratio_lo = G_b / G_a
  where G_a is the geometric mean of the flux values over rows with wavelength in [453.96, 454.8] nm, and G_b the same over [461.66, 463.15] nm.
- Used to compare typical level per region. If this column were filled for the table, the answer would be 1.09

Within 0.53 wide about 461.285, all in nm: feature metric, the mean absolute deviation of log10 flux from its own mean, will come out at 0.014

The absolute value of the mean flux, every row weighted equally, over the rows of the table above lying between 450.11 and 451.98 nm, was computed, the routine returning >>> 23.8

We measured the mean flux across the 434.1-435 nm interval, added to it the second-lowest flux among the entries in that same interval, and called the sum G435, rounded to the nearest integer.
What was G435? 39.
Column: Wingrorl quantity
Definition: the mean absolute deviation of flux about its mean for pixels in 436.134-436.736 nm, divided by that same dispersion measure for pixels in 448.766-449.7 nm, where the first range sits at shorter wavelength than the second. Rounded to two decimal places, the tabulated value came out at 1.55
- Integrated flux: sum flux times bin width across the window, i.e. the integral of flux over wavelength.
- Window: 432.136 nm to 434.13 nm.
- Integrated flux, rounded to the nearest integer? 35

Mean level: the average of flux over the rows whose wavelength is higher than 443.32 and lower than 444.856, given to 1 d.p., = 20.6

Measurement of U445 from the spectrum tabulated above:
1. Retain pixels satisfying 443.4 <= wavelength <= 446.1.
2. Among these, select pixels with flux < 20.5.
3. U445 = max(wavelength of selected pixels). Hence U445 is 446.036 nm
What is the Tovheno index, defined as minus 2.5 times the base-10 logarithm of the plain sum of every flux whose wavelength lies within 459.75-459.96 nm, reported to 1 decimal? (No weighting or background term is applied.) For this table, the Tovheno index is -4.1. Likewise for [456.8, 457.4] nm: -5.4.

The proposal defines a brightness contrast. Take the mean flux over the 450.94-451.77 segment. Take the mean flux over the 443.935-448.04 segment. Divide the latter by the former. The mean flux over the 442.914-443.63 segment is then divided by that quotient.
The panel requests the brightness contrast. 21.8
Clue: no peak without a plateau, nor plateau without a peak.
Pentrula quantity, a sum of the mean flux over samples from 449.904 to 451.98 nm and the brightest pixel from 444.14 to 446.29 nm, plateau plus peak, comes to 49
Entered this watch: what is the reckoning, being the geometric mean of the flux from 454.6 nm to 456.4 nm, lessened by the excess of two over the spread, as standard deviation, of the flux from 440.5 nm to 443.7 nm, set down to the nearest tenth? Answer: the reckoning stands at 23.1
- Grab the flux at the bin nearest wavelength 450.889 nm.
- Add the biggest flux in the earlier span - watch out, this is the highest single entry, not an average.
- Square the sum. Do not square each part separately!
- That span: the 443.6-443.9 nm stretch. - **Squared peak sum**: 2185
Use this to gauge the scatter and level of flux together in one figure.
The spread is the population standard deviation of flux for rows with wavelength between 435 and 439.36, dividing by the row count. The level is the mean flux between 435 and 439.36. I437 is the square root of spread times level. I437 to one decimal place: 6.1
